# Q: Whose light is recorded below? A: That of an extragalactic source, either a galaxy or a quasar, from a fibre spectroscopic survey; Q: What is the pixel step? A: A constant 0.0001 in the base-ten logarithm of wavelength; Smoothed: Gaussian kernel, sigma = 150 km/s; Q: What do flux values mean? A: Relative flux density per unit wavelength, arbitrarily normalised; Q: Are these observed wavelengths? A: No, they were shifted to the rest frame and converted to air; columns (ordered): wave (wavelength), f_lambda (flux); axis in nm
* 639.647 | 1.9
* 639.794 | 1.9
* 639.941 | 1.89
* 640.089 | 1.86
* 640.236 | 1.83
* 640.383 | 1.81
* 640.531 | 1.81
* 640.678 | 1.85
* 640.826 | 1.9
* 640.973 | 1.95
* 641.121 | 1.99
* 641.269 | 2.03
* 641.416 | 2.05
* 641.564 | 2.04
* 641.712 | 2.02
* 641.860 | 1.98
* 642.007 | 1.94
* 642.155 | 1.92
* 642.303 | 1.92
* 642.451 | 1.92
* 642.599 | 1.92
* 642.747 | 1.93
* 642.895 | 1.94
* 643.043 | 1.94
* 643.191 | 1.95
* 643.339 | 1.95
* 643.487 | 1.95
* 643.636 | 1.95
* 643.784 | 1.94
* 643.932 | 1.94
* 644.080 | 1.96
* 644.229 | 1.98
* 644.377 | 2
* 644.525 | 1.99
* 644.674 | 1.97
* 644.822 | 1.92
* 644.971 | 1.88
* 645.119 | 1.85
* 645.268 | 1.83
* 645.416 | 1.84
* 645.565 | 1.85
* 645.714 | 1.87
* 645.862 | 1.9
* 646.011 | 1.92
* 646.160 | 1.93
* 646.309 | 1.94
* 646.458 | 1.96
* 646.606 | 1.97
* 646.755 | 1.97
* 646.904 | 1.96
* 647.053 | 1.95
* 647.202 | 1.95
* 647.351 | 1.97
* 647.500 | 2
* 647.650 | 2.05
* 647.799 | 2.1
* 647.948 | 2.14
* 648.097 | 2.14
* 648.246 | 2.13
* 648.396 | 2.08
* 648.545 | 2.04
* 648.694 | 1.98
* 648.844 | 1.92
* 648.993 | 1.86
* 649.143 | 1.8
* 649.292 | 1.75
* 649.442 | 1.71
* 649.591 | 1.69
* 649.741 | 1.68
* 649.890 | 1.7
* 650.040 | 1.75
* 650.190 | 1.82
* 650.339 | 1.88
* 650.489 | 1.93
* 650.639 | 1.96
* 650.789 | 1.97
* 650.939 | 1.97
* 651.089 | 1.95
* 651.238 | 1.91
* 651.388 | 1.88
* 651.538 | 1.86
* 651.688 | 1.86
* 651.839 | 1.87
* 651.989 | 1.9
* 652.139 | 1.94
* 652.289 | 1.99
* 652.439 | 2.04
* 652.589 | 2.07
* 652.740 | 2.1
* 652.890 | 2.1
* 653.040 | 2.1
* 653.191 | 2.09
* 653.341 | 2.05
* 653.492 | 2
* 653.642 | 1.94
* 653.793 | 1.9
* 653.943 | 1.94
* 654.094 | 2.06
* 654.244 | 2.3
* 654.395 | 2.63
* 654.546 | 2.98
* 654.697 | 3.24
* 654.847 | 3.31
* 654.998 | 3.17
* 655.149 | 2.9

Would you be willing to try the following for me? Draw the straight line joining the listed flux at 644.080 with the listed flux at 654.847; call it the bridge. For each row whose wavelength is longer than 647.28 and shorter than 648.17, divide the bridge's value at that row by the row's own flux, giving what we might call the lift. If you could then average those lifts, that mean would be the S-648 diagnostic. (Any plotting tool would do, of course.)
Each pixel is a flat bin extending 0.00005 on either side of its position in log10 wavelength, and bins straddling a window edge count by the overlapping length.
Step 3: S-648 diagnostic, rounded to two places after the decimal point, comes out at 1.17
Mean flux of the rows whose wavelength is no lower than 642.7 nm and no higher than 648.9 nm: 1.96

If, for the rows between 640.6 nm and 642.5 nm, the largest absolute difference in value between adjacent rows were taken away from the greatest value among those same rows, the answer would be 2.00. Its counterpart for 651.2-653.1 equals 2.05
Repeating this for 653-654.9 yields 2.96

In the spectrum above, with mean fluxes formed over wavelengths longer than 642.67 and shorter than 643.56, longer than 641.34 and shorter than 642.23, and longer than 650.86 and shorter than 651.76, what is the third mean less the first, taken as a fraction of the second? -0.02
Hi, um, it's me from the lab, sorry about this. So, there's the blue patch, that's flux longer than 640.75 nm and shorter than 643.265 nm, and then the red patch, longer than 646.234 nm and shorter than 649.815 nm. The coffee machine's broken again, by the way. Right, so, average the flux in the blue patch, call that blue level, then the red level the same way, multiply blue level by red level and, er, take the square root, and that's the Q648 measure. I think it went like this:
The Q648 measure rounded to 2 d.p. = 1.95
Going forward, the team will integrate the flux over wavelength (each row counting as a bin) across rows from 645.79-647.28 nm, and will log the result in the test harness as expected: 2.90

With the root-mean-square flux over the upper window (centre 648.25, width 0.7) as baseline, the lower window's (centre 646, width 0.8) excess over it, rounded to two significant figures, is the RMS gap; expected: -0.19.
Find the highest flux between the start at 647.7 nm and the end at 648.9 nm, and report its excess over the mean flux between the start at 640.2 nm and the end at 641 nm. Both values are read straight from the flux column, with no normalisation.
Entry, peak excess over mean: 0.3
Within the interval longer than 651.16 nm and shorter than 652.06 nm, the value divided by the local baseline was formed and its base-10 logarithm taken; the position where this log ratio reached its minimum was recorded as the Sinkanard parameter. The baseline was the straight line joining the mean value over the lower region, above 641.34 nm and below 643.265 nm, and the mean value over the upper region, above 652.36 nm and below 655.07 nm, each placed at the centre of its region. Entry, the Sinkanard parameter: 651.688 nm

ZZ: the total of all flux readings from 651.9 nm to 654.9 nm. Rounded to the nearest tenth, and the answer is 44.7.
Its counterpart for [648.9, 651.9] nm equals 36.8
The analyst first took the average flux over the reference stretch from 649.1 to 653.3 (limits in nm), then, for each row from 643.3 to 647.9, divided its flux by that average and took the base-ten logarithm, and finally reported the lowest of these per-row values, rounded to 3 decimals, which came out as -0.017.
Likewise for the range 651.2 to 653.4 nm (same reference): -0.010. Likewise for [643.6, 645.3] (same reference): -0.017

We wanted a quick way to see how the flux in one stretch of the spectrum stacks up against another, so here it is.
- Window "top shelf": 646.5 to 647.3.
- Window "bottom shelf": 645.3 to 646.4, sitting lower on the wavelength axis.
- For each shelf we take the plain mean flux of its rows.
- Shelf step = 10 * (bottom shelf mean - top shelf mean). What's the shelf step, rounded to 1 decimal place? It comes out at -0.7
